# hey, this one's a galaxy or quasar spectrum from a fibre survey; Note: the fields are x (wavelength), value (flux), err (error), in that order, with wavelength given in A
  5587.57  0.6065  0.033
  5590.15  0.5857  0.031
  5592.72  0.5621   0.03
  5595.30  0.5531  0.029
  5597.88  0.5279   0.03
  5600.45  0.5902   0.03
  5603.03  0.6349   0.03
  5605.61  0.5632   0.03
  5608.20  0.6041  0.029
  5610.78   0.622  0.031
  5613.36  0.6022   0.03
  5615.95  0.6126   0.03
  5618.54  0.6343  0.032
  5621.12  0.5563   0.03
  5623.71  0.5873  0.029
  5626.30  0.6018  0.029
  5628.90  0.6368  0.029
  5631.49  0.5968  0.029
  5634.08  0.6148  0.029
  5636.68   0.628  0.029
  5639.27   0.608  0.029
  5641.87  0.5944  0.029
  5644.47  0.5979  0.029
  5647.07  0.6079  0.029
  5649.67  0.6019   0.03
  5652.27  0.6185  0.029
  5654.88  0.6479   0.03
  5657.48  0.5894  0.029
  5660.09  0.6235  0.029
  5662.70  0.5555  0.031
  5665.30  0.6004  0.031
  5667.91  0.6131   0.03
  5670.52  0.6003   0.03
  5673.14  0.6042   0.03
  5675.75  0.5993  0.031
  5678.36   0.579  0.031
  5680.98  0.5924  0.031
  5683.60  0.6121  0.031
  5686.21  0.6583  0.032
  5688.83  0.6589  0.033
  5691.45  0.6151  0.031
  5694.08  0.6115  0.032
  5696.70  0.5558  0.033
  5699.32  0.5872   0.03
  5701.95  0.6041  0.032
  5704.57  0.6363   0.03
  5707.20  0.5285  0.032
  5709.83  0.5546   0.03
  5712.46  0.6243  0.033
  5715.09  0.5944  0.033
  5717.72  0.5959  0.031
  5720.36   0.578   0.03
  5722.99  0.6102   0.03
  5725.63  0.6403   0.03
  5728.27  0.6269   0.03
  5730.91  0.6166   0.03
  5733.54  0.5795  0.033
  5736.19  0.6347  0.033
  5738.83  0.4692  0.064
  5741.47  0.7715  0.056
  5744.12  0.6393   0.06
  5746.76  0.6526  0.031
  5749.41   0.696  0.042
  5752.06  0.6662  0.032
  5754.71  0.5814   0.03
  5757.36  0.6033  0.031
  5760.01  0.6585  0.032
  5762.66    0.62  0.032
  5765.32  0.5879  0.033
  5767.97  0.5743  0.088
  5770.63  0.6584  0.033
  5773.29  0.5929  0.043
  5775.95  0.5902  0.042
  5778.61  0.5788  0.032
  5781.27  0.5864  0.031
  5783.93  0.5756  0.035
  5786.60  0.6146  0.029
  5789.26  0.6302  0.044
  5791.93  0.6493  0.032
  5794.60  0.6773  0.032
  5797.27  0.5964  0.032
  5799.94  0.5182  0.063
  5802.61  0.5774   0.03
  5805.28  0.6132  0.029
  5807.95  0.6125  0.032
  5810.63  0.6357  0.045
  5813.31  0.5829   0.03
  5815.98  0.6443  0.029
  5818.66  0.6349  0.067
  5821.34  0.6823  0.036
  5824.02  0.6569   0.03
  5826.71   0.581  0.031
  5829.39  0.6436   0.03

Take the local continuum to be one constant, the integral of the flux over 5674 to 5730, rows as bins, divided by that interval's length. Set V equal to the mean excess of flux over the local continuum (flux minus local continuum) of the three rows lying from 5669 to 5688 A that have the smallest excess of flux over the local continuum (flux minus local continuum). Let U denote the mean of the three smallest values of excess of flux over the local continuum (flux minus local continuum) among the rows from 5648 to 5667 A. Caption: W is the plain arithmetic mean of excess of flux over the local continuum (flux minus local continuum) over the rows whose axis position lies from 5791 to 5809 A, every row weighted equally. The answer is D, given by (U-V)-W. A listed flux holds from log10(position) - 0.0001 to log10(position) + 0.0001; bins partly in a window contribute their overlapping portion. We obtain -0.01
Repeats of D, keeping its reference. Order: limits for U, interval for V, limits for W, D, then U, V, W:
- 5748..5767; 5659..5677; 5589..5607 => 0.04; -0.012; -0.018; -0.029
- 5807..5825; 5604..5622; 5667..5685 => 0.04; 0.007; -0.029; -0.003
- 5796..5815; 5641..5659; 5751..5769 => -0.04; -0.044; -0.009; 0.010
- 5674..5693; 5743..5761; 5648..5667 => -0.02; -0.013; 0.005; 0.002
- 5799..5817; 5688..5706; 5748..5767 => -0.05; -0.044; -0.021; 0.027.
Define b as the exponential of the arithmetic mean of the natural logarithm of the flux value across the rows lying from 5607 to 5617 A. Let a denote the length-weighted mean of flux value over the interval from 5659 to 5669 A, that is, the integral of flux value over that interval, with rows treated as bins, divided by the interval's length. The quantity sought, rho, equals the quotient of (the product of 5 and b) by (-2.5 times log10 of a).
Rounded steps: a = 0.598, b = 0.610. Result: 5.5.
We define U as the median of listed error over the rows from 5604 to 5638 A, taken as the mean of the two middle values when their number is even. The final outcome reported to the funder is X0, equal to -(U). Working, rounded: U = 0.0290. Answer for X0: -0.0290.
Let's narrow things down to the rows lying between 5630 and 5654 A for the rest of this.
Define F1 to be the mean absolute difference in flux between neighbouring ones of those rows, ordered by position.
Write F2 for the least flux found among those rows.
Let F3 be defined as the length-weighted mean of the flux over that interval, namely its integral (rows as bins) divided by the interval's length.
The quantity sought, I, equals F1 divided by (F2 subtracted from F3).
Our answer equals 0.9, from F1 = 0.013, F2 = 0.5944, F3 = 0.609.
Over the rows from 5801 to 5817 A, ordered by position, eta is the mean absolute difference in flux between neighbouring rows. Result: 0.035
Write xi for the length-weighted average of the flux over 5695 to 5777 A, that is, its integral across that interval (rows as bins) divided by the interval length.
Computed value 0.611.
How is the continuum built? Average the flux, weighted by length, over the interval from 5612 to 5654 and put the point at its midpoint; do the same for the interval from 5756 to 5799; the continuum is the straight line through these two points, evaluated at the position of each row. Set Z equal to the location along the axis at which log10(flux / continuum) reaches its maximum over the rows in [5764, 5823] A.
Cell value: 5821.34 A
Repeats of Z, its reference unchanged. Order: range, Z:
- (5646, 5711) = 5688.83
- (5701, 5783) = 5741.47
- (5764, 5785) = 5770.63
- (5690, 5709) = 5704.57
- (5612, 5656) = 5654.88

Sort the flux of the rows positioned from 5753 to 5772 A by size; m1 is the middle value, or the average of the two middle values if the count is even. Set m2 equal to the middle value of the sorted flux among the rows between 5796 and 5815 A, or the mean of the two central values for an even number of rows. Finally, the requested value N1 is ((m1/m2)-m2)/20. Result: 0.0208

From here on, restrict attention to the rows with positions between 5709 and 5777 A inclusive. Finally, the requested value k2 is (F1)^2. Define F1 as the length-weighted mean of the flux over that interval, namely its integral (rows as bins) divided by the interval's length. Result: 0.380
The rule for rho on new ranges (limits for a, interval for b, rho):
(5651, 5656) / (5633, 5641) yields 6.2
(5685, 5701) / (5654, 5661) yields 5.8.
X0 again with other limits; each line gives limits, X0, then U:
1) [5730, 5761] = -0.0325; 0.0325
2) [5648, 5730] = -0.0310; 0.0310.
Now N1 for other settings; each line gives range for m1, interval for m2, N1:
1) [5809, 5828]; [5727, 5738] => 0.0200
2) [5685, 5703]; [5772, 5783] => 0.0226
